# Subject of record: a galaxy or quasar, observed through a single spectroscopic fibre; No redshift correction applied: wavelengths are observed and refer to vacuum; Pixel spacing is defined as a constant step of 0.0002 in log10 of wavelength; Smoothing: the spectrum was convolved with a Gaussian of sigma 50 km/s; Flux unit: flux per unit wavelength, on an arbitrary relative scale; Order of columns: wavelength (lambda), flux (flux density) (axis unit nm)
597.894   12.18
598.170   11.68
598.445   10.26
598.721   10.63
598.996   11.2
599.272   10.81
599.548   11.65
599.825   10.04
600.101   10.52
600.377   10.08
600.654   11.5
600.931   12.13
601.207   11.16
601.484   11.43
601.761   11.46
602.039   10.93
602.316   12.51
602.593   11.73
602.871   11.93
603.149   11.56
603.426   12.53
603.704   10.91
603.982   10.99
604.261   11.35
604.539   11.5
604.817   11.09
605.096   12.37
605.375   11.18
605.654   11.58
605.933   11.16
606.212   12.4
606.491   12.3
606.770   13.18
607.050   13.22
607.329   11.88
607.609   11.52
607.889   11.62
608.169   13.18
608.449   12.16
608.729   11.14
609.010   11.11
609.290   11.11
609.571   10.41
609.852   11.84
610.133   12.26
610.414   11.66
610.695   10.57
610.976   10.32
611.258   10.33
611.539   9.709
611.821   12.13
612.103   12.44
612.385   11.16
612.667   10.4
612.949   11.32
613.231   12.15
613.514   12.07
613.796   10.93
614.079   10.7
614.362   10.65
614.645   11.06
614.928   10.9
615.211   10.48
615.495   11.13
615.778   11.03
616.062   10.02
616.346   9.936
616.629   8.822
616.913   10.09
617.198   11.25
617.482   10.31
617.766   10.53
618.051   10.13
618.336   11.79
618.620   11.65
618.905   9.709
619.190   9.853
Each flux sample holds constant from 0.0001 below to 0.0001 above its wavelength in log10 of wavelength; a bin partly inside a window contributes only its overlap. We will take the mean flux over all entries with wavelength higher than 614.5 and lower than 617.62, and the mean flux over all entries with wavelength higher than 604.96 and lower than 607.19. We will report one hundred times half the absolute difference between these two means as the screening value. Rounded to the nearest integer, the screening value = 86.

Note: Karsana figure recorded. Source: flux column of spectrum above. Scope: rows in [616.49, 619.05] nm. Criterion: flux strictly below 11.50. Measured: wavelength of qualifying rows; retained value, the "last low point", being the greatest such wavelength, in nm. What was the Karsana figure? 618.905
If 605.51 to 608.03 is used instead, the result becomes 605.933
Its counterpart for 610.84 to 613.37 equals 612.949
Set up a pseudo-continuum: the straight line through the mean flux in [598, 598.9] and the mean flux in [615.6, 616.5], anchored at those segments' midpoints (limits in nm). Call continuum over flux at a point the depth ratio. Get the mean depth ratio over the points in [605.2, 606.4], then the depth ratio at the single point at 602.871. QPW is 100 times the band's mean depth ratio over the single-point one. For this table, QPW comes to 102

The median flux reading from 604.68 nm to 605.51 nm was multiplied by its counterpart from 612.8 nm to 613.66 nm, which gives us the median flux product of 135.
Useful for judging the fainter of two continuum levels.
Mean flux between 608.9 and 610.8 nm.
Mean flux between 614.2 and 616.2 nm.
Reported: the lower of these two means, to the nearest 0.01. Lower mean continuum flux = 10.75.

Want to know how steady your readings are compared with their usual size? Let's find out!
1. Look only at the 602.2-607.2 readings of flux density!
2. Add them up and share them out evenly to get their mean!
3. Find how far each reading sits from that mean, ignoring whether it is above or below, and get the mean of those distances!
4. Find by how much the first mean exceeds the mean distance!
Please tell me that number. 11.24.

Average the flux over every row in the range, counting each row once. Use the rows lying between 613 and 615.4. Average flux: 11.1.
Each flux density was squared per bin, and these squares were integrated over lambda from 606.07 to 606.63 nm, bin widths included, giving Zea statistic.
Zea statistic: 85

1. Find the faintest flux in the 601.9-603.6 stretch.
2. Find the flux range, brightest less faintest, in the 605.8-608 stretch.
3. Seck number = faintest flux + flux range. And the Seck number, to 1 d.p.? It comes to 13.0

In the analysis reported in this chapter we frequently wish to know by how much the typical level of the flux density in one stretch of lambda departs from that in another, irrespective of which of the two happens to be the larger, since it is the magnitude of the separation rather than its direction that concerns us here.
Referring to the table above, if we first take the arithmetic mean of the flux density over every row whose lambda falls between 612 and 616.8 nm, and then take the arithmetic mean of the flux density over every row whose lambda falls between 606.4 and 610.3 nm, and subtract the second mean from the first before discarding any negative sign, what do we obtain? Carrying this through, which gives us 1.0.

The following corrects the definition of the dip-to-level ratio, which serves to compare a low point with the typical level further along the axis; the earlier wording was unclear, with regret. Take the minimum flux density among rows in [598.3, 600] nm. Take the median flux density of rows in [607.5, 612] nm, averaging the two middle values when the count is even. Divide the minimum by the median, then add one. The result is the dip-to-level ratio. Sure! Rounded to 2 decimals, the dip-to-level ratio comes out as 1.89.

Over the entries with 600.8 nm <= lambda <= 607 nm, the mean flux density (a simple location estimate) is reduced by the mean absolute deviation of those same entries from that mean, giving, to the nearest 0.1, 11.2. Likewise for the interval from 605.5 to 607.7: 11.5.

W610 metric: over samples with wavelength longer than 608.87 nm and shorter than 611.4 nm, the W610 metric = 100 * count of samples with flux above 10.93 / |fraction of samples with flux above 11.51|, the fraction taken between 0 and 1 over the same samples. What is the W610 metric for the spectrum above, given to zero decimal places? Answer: 1500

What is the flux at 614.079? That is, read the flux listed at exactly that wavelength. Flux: 10.7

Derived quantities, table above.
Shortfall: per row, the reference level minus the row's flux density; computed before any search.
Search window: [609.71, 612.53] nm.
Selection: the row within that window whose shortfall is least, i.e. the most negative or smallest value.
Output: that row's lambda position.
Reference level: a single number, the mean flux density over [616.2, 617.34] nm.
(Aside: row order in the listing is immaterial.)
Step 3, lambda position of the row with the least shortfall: 612.103 nm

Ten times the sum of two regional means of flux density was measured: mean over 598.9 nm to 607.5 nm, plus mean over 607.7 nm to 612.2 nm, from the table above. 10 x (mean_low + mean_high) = 229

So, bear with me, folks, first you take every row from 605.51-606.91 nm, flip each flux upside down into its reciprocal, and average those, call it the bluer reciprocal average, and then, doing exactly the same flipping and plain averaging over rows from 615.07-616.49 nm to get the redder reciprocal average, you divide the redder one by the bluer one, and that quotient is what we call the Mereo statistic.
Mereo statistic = 1.15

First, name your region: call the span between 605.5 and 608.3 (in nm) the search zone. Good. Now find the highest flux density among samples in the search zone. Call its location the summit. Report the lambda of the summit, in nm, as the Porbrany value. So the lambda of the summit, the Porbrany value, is 607.050 nm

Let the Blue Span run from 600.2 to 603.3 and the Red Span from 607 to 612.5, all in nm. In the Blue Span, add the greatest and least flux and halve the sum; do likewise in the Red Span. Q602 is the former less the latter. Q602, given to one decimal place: -0.2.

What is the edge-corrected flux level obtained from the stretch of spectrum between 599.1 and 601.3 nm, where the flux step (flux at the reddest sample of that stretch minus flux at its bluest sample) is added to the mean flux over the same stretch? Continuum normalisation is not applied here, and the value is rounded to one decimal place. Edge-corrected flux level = 11.3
